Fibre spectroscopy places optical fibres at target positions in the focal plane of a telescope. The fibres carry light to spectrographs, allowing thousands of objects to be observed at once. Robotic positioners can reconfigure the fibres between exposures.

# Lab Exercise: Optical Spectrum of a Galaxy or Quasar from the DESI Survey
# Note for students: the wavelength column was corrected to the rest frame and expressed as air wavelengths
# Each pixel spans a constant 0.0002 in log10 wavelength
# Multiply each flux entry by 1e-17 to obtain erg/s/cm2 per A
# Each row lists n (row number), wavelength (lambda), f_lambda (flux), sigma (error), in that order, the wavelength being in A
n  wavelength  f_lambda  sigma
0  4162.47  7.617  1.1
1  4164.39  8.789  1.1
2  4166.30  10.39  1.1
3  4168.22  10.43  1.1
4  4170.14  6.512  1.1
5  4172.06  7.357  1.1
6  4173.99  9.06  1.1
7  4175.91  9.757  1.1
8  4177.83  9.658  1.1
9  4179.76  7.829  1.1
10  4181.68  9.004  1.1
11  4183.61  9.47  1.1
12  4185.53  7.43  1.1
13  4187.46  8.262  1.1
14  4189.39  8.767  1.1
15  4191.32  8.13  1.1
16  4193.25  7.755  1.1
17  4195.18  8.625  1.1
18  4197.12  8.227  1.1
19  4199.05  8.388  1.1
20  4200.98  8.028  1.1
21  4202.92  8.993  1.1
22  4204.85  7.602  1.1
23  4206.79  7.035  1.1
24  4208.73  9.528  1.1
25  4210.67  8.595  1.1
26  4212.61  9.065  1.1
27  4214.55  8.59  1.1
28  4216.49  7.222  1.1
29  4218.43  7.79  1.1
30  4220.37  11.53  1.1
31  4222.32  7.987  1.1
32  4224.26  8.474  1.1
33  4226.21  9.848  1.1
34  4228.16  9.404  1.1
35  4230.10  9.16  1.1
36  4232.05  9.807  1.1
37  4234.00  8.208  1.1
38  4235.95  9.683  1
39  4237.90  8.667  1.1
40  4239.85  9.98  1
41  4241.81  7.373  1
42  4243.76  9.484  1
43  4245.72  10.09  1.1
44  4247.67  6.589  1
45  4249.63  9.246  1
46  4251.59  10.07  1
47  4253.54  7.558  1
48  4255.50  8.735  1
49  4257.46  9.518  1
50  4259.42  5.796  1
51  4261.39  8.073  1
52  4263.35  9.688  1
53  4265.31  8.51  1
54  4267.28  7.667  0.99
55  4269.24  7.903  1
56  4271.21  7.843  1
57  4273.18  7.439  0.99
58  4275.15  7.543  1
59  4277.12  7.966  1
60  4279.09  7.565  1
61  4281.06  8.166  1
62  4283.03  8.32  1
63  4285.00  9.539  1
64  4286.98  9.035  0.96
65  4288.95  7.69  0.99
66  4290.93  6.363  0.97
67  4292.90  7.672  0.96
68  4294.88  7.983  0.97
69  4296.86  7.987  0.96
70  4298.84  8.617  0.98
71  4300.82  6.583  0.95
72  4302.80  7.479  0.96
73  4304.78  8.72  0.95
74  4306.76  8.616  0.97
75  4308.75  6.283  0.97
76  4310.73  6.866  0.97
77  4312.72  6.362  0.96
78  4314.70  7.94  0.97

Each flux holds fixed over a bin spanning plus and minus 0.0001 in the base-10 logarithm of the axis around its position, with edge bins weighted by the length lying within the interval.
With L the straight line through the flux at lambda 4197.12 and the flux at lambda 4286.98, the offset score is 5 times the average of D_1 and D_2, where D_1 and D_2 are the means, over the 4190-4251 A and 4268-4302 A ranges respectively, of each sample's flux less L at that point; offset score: -2.2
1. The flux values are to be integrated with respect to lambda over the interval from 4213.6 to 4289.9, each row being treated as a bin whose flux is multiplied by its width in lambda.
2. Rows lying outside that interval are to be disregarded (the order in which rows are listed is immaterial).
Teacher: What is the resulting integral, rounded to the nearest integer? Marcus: 653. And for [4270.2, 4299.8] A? 236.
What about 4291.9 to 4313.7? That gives 165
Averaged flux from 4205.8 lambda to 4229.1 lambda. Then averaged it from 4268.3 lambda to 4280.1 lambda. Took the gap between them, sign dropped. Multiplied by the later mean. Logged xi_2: 8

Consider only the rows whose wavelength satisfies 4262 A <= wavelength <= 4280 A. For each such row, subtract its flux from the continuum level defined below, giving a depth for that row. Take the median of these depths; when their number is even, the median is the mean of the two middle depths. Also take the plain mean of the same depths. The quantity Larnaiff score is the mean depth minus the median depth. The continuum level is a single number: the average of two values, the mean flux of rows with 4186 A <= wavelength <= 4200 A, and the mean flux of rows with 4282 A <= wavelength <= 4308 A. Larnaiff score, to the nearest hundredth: -0.17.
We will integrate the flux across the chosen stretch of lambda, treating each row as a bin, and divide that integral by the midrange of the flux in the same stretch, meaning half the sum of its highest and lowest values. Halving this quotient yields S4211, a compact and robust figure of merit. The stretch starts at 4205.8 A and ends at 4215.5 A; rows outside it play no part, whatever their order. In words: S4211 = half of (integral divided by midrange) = 5.01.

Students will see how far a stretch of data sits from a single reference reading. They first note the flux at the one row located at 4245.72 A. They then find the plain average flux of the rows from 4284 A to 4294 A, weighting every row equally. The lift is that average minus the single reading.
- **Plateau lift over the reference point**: -2.0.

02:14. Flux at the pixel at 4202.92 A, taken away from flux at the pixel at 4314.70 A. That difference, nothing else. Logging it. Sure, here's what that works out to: -1.1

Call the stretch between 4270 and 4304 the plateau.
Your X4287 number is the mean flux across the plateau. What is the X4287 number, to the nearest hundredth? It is 7.87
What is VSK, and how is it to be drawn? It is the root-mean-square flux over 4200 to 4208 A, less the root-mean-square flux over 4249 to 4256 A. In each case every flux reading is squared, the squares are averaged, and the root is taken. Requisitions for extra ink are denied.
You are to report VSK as -1.00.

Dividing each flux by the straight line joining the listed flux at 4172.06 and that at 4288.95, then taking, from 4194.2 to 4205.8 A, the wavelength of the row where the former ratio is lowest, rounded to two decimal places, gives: 4204.85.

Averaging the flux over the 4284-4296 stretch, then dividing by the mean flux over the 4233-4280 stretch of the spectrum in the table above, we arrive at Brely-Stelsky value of 0.96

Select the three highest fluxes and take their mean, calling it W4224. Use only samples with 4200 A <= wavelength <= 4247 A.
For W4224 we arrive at 10.5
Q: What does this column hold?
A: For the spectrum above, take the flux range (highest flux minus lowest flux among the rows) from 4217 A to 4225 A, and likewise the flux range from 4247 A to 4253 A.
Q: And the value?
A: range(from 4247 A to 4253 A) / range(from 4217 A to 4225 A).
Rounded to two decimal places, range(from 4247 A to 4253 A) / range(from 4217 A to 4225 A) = 0.93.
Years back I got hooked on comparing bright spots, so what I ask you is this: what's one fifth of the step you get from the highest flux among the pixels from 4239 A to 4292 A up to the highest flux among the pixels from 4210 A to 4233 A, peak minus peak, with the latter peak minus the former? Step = 0.3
